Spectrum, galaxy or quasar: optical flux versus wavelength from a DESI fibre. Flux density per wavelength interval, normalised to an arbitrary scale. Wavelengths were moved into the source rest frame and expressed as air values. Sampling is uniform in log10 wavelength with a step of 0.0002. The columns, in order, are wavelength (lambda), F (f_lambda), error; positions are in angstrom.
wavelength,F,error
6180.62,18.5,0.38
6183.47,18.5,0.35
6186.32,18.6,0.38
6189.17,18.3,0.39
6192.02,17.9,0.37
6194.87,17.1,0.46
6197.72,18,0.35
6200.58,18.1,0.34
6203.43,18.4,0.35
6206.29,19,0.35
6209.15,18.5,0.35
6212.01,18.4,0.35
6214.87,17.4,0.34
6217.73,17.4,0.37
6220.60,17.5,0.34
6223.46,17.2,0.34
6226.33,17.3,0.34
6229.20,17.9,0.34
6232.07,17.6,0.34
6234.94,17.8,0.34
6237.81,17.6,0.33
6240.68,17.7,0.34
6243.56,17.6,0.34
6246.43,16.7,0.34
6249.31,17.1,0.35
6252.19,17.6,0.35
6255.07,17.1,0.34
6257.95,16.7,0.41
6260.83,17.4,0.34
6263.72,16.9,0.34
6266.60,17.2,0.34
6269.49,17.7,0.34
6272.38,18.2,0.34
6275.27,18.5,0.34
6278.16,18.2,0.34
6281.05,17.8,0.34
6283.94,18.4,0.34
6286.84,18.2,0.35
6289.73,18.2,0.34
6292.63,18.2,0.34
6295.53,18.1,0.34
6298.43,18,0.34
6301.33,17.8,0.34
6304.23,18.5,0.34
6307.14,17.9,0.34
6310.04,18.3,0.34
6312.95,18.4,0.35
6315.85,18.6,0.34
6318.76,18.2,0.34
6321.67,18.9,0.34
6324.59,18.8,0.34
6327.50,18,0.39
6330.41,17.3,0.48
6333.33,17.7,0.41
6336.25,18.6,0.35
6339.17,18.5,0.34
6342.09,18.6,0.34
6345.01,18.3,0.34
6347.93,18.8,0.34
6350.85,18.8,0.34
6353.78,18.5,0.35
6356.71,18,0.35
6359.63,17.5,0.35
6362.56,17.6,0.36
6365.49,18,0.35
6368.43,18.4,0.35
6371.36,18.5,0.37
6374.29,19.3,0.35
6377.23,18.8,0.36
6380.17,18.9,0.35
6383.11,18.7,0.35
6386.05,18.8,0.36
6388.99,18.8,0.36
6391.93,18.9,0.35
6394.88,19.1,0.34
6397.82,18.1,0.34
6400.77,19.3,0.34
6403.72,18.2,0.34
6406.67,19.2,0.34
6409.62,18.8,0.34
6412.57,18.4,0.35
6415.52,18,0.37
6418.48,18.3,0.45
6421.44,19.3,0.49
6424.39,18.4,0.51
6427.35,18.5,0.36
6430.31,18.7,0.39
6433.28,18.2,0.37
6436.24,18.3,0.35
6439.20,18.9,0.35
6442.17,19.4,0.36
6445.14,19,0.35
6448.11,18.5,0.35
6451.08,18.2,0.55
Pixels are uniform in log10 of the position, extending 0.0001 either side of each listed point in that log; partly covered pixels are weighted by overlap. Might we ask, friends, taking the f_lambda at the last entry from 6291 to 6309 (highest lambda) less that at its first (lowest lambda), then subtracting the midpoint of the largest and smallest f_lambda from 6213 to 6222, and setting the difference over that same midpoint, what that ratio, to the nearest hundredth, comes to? -1.02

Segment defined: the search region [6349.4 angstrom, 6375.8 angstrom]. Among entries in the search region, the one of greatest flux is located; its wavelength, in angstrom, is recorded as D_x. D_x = 6374.29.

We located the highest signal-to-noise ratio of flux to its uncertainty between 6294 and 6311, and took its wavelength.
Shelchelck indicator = 6304.23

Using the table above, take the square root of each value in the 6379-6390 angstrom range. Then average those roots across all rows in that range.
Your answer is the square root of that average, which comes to 2.08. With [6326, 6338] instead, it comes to 2.06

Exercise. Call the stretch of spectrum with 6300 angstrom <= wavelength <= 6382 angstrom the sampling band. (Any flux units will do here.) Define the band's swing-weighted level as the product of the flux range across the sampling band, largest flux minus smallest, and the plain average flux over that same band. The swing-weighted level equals 37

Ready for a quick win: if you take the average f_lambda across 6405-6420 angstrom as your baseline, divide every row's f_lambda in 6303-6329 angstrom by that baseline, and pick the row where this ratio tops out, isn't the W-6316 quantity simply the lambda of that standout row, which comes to 6321.67 angstrom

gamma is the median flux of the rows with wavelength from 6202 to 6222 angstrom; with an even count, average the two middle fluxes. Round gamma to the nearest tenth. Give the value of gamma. 18.4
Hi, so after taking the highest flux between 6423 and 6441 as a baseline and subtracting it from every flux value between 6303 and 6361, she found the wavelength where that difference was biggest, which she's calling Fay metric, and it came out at 6321.67 angstrom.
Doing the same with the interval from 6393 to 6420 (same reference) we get 6400.77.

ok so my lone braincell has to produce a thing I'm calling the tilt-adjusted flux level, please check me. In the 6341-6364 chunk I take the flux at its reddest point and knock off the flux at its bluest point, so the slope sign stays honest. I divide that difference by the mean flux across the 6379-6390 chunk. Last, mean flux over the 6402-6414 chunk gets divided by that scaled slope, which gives -351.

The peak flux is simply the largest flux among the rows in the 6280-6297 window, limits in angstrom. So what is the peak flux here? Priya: 18.4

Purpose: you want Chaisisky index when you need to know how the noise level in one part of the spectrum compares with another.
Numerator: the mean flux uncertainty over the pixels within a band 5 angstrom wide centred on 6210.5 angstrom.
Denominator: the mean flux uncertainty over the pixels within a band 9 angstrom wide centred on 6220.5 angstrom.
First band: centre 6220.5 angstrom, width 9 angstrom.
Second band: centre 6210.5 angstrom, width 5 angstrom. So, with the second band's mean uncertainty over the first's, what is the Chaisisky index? 1.00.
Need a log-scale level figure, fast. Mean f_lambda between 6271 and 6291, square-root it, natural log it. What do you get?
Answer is 1.45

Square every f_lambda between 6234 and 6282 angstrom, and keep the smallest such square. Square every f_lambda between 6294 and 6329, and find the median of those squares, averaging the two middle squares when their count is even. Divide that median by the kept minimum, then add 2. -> 3.19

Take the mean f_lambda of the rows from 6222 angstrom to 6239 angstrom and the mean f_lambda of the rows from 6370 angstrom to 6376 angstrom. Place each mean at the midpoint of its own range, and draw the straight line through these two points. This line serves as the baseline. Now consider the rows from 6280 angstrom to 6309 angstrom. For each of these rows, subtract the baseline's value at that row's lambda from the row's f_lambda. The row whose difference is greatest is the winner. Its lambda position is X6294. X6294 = 6283.94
